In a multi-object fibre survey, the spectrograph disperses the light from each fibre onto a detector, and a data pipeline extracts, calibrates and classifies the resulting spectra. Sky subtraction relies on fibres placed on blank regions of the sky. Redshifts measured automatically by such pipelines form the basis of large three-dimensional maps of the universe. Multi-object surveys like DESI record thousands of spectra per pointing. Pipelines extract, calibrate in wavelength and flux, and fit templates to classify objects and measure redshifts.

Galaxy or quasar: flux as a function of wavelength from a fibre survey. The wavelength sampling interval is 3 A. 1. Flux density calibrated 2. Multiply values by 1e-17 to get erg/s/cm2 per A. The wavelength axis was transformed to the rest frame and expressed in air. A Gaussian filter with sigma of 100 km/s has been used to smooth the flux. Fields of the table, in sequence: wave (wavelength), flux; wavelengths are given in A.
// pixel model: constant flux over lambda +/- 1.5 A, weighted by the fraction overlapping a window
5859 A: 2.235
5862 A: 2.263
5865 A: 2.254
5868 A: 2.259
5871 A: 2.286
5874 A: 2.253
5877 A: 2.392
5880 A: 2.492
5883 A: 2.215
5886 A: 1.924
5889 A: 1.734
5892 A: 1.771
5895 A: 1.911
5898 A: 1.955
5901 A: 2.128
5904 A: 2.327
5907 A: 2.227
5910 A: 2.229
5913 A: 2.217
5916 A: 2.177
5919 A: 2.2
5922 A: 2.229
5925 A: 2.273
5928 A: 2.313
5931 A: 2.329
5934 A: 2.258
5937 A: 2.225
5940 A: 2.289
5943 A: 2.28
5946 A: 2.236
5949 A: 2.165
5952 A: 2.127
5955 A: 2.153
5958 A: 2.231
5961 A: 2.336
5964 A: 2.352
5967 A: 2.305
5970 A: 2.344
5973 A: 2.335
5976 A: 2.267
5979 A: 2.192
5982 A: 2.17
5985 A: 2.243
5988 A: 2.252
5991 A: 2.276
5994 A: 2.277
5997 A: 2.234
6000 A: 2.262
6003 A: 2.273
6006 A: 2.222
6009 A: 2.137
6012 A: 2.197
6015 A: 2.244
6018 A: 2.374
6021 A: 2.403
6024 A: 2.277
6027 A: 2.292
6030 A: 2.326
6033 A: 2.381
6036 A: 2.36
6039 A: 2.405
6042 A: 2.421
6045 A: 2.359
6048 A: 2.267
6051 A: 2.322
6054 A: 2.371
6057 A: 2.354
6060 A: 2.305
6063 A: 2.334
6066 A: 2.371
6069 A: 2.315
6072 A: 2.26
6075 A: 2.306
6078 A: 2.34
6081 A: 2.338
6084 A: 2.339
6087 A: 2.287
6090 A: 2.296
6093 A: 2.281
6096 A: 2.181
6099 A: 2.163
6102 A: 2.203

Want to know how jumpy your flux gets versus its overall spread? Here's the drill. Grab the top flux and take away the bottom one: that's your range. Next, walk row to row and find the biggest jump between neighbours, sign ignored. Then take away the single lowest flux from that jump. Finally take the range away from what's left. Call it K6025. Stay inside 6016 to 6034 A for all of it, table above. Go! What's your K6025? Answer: -2.28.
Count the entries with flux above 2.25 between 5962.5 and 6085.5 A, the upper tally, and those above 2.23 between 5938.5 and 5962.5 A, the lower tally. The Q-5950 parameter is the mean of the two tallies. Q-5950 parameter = 19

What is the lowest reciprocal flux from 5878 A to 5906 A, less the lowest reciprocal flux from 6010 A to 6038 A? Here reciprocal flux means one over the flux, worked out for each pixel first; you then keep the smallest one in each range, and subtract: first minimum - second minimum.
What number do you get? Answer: -0.0149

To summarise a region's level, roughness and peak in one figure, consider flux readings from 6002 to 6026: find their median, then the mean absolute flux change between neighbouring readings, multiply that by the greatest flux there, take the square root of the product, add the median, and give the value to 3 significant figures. 2.68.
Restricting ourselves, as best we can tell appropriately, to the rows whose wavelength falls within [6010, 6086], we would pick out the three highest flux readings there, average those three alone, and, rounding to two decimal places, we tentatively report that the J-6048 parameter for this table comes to 2.41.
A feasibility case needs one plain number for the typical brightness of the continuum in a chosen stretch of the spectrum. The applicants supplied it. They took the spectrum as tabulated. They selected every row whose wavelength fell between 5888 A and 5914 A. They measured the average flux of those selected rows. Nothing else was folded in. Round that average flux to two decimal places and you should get 2.06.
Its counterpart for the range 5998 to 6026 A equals 2.27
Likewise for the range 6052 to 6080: 2.33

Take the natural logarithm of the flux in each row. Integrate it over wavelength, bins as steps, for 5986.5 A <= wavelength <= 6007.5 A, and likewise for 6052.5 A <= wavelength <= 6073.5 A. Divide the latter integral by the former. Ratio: 1.04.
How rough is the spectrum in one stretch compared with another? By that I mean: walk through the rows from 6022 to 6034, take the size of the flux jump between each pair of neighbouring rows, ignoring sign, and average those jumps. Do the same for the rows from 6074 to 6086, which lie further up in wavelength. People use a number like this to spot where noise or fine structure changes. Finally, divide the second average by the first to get 0.4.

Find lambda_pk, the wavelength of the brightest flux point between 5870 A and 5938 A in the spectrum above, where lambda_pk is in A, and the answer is 5880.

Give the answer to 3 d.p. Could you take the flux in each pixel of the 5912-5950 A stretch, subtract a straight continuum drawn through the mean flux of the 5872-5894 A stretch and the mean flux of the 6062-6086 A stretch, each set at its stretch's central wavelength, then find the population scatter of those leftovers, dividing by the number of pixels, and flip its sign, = -0.048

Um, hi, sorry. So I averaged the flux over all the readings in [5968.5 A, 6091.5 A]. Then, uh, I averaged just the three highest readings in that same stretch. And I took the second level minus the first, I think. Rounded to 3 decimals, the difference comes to 0.109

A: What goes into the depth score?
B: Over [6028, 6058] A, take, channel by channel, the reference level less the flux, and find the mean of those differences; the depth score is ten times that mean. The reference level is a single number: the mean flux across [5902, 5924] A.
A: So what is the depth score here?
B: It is -1.3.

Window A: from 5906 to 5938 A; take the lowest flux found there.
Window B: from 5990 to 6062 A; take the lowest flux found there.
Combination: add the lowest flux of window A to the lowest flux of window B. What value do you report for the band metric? 4.31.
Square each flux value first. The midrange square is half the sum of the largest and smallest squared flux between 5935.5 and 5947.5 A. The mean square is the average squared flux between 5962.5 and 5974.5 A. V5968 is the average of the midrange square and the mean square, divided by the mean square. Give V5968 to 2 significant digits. 0.97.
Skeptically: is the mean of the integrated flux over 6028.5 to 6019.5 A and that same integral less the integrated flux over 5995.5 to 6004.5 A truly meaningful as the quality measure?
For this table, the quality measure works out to 10.8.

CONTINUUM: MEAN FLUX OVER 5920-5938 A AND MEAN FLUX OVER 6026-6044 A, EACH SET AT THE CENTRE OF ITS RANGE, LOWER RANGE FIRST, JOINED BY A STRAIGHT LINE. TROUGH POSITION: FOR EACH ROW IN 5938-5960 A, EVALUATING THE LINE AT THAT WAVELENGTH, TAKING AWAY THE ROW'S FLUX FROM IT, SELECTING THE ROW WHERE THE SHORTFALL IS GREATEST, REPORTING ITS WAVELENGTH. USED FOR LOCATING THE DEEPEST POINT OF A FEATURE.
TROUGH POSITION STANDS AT 5952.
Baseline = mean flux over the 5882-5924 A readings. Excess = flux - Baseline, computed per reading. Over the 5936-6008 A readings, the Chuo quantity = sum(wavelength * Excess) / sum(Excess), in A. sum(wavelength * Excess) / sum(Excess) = 5972.2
